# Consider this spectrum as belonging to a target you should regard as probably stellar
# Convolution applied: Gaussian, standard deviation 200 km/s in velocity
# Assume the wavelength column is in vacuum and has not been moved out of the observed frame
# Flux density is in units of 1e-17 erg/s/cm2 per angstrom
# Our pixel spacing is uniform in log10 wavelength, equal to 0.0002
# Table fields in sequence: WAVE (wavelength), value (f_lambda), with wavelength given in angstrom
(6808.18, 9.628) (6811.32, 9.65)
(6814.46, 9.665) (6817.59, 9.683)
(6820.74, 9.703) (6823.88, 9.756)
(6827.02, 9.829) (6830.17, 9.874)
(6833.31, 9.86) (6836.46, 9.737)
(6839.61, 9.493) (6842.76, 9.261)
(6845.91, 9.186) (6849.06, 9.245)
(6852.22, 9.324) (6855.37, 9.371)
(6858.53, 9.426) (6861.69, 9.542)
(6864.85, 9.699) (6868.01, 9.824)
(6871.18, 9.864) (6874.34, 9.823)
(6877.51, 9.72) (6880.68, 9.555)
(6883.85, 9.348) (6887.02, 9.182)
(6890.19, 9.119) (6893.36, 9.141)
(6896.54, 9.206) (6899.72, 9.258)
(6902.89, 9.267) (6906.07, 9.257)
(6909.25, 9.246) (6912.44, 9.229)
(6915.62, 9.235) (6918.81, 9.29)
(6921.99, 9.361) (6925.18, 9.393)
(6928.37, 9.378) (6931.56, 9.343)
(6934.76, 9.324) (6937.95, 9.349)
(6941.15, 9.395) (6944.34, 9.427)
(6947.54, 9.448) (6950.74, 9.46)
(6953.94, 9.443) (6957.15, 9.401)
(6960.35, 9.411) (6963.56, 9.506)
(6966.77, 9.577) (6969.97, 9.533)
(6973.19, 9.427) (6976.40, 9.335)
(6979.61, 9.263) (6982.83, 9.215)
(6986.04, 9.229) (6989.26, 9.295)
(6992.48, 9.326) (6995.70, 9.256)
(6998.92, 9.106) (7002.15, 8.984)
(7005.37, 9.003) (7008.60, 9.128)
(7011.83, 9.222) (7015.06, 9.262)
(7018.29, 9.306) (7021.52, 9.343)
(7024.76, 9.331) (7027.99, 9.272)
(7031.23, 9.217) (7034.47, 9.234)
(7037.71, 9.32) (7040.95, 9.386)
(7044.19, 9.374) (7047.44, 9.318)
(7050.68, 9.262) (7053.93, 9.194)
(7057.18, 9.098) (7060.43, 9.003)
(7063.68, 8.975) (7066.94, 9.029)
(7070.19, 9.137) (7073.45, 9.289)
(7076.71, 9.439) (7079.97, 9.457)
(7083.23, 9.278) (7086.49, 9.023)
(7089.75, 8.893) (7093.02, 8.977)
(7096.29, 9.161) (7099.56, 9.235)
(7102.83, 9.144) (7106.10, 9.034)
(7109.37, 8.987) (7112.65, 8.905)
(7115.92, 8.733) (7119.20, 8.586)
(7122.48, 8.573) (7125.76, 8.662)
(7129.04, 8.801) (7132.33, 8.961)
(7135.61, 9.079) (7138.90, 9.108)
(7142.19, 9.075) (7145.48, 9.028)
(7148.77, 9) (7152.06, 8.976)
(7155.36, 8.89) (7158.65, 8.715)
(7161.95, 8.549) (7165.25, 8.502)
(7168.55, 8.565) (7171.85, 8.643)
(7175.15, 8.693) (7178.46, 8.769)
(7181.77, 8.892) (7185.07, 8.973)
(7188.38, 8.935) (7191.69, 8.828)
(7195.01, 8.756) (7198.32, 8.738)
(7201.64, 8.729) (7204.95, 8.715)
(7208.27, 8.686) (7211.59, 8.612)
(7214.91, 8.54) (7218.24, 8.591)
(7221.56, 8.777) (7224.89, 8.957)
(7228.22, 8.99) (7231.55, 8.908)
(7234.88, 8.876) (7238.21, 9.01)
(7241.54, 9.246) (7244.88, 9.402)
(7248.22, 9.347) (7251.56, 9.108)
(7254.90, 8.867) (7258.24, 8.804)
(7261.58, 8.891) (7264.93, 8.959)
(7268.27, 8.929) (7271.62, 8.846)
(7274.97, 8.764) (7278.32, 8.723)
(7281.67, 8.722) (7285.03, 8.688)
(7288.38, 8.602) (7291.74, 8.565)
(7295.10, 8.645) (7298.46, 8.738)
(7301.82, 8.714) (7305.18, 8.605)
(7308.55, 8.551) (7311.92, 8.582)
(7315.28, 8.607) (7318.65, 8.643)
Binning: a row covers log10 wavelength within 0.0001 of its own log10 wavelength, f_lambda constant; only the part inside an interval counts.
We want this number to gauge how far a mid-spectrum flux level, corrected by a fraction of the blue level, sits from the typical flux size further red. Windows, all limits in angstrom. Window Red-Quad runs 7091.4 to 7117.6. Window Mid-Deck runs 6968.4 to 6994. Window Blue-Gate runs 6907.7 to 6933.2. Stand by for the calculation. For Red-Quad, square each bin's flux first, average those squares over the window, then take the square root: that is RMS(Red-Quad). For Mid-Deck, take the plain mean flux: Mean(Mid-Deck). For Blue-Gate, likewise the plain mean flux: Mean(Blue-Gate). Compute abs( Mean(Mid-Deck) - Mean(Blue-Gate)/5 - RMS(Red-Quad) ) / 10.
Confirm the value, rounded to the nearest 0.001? 0.156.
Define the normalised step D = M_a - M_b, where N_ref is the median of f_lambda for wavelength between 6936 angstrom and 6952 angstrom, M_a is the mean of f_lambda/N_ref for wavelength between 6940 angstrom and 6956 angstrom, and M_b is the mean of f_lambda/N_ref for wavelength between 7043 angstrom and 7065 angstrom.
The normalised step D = 0.028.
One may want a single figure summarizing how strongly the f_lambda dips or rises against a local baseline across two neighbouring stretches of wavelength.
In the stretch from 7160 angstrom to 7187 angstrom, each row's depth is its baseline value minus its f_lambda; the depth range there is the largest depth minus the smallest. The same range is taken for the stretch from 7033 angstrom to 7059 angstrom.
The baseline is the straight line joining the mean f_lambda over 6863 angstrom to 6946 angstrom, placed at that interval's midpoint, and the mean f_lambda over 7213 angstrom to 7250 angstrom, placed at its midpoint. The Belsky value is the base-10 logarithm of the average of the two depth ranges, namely -0.42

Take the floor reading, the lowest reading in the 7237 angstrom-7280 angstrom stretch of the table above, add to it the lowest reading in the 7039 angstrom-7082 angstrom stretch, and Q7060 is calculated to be 17.7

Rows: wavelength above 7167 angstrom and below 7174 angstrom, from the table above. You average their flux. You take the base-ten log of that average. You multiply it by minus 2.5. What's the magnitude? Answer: -2.34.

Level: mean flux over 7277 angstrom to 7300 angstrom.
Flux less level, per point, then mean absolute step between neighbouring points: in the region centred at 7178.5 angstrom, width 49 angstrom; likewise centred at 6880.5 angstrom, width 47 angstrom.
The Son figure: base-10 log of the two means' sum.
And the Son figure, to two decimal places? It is -0.76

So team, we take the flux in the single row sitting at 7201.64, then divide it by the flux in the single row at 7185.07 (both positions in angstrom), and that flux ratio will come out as 0.97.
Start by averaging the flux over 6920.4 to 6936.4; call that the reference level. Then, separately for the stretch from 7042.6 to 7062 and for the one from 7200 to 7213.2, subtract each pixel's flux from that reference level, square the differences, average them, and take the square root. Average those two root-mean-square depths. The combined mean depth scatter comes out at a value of 0.44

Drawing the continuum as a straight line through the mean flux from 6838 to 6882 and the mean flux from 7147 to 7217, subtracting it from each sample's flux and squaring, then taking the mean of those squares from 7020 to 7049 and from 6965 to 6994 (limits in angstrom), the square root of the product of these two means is 0.035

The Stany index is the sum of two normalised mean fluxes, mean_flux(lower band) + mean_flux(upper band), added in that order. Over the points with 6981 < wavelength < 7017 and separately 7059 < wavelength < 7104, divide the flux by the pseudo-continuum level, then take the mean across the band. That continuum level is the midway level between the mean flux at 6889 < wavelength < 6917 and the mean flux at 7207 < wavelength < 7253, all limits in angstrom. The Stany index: 2.02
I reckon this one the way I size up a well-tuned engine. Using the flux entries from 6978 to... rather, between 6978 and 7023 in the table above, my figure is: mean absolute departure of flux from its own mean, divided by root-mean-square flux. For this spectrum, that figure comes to 0.010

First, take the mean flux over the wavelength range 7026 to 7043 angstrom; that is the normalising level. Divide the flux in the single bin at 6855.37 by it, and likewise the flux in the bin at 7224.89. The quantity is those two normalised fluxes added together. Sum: 1.97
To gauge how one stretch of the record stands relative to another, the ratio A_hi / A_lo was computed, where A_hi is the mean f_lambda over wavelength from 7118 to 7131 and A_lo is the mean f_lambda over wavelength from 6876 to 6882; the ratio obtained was 0.90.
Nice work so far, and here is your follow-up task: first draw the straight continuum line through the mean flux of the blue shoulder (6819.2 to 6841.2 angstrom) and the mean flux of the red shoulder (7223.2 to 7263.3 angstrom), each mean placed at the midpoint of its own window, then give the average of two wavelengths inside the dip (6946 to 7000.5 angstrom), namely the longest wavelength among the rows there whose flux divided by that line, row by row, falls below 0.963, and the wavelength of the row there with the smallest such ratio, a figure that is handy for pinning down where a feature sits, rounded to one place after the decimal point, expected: 6998.9 angstrom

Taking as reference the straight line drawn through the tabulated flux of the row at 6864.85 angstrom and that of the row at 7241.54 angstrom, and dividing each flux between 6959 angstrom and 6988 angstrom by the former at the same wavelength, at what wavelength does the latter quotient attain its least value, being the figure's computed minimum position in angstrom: 6982.83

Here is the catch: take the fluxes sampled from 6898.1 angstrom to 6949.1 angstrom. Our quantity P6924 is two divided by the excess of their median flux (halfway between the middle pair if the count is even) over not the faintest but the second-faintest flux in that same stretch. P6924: 20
